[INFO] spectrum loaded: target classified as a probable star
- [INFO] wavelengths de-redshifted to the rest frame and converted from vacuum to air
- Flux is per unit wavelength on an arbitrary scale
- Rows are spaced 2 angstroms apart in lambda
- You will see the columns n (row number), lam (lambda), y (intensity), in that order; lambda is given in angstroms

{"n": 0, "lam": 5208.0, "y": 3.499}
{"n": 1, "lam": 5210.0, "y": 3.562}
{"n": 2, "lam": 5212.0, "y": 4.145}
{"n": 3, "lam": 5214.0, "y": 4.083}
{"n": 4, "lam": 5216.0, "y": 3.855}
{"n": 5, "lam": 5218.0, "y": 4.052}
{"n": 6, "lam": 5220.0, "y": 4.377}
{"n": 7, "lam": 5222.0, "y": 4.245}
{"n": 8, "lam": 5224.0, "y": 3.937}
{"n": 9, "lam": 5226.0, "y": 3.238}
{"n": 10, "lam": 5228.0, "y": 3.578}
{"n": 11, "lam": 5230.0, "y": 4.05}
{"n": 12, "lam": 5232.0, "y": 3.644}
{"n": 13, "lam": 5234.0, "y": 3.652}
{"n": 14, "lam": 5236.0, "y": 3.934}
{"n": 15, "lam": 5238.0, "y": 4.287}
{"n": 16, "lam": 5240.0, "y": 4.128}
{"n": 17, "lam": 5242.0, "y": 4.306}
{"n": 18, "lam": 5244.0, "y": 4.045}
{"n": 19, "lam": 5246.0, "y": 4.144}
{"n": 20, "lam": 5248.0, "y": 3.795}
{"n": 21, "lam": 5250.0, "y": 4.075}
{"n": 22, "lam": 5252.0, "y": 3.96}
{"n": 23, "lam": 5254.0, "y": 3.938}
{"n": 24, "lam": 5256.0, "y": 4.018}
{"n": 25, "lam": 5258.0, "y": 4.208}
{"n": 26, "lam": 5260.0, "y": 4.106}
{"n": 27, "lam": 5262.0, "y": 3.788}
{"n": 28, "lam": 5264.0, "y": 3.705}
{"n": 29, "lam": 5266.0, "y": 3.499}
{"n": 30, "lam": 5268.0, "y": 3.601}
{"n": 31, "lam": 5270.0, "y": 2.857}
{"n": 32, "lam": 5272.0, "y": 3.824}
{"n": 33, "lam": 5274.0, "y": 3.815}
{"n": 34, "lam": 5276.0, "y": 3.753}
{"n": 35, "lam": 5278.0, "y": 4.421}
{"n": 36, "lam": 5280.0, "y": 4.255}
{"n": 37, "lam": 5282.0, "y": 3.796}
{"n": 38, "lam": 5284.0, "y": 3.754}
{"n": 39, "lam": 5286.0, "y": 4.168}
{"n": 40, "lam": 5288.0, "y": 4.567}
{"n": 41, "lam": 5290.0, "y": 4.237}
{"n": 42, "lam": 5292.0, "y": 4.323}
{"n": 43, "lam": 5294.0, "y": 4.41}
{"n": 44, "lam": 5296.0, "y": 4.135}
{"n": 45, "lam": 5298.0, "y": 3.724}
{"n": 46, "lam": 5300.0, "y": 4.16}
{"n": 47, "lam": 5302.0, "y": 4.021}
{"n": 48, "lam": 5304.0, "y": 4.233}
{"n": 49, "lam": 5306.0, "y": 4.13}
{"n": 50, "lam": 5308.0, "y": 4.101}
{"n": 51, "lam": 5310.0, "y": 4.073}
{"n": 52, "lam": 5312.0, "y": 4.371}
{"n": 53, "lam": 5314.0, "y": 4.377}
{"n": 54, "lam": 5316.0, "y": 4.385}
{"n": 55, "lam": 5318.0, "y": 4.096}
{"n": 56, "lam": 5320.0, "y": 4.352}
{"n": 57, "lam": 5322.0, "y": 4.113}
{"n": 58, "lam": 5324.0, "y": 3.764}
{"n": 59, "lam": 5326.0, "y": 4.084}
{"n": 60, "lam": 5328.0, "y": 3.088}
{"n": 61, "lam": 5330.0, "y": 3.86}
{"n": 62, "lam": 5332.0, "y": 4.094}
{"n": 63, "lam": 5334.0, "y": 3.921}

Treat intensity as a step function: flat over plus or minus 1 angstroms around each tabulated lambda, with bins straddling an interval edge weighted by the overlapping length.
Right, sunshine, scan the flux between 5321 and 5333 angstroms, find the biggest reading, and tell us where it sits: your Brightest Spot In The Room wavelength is 5322.0 angstroms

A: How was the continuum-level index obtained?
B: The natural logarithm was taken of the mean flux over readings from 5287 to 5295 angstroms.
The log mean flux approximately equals 1.48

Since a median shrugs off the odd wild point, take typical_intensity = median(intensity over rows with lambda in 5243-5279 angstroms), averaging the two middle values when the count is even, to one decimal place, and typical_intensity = 3.9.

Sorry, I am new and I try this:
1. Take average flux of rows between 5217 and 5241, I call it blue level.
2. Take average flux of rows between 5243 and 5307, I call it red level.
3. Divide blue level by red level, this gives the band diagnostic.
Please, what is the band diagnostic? 0.99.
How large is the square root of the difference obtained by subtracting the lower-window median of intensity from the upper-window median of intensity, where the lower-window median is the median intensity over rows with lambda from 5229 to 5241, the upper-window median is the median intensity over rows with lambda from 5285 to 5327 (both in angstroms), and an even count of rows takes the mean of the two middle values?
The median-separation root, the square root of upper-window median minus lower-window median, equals 0.41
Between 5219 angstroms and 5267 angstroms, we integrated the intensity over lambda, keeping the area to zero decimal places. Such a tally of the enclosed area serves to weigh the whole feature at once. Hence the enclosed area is 189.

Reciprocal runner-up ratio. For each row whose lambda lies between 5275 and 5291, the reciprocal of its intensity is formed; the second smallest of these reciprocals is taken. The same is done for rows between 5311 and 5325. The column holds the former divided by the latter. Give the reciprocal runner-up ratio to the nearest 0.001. 0.990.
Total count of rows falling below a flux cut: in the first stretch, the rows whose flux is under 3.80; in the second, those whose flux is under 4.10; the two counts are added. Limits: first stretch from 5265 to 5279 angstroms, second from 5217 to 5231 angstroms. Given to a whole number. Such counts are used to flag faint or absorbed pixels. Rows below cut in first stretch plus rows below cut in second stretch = 9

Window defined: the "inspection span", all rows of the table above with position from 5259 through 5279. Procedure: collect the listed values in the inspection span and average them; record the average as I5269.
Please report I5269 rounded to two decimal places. 3.74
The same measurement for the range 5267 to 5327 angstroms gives 4.06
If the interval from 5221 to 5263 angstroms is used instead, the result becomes 3.96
